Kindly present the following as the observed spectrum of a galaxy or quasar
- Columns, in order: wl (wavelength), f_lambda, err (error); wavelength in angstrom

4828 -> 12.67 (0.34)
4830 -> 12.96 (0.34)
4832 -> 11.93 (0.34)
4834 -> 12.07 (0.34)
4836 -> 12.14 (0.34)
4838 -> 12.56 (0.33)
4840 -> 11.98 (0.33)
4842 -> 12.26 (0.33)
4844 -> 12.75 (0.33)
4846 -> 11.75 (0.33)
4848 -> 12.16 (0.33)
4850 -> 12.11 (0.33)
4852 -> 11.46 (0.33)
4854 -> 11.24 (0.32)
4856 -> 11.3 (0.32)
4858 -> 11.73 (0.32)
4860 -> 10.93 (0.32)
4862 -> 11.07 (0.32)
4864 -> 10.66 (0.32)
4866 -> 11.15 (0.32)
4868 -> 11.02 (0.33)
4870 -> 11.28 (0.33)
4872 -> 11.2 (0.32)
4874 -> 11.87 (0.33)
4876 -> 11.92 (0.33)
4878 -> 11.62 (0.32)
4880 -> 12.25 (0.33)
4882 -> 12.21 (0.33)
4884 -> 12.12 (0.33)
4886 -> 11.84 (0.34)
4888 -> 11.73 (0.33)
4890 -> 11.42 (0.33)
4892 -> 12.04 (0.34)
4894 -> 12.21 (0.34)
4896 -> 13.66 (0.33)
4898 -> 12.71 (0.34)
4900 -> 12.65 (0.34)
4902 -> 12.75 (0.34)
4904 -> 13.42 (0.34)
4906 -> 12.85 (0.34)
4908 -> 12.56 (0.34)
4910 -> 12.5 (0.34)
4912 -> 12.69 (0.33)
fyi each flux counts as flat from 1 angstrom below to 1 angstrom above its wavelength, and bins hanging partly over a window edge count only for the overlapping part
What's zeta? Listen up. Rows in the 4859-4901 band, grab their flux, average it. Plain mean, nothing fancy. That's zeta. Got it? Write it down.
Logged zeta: 11.8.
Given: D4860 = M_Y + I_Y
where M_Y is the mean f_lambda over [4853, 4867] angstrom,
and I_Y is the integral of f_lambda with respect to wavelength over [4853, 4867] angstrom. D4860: 167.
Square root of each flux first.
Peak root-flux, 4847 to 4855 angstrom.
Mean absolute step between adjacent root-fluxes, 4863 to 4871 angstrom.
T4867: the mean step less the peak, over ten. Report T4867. -0.344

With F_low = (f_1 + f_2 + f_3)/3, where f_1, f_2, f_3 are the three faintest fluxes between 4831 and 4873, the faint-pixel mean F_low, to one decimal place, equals 10.9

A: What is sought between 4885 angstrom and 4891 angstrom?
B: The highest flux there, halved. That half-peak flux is 5.92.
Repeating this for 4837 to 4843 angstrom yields 6.28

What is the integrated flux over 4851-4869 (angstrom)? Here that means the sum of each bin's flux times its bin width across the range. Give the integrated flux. 201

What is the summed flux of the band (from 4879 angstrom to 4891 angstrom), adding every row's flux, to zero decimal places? 72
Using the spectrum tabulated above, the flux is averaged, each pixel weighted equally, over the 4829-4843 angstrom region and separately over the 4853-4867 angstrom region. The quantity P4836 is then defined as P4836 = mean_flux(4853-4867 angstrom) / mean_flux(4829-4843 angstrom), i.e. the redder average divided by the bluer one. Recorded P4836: 0.91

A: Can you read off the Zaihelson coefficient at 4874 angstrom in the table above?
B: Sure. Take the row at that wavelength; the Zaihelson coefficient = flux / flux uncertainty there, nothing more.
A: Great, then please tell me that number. 36.0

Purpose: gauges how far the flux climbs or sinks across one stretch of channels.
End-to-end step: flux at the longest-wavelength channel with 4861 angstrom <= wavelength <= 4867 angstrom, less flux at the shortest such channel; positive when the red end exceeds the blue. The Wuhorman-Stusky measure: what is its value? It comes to 0.1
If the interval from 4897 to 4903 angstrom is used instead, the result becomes 0.0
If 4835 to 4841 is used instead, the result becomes -0.2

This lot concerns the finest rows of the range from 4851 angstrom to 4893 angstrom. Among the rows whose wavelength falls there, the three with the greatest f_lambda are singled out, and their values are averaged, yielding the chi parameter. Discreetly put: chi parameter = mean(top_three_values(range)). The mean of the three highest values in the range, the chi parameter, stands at 12.2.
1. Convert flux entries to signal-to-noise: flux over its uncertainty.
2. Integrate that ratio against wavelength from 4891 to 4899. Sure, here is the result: 300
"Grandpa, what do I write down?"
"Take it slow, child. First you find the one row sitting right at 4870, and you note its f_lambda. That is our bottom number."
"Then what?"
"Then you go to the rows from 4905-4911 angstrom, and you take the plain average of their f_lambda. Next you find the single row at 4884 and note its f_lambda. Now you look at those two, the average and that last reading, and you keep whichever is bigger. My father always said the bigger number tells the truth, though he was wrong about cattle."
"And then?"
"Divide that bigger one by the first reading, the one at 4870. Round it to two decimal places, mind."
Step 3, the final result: 1.12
